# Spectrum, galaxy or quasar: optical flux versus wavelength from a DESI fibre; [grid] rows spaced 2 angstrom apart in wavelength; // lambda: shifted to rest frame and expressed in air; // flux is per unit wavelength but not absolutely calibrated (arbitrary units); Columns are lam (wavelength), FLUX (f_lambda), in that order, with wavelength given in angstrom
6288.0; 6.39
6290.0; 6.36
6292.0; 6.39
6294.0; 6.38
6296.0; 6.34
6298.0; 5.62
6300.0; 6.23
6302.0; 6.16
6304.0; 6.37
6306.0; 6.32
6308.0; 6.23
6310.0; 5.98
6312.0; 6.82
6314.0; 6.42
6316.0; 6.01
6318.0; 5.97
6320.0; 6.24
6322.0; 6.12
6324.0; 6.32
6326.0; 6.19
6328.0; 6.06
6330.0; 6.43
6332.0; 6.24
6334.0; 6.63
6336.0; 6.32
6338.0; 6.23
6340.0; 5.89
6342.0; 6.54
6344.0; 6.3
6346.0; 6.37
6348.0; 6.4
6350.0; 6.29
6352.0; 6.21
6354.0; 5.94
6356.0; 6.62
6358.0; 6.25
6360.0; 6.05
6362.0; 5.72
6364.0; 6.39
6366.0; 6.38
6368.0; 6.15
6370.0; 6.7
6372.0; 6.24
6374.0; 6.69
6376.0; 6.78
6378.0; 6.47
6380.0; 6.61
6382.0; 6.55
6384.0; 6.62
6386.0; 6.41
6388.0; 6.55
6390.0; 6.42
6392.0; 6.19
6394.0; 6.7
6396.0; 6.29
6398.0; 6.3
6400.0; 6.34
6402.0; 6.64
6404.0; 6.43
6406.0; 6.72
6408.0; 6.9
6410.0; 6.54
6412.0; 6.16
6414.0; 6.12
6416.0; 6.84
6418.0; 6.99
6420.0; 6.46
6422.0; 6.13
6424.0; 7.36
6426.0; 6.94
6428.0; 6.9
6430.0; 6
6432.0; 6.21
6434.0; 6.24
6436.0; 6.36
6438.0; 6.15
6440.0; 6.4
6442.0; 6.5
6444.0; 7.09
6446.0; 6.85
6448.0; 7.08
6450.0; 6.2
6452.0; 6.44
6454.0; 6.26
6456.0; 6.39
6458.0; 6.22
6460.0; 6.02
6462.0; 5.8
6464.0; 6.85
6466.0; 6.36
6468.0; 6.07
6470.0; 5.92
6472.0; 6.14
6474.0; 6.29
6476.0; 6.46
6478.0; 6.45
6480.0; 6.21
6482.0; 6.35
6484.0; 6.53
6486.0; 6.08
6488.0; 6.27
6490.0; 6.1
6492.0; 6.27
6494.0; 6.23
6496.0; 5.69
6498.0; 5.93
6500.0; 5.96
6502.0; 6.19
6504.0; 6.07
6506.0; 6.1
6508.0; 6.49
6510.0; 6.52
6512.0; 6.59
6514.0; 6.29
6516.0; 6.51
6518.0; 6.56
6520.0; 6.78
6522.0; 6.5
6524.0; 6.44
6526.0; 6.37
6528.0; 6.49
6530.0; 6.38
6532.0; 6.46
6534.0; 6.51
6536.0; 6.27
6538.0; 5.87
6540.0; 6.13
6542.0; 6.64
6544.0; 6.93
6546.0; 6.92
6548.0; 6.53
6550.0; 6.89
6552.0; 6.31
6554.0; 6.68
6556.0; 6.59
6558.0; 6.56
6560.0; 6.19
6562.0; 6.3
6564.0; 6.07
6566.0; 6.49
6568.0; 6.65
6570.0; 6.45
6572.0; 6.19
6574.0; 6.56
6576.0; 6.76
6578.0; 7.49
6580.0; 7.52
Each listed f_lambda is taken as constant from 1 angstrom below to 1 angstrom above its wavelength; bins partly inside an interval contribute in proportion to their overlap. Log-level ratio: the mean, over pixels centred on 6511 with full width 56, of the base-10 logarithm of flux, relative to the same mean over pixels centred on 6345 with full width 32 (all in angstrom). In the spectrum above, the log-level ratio 1.00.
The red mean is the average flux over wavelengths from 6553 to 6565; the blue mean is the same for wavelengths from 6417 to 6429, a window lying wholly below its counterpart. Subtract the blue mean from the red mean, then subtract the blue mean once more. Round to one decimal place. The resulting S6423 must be -7.2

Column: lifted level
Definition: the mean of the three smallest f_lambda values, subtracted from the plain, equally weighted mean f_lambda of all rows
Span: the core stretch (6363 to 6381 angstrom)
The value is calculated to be 0.23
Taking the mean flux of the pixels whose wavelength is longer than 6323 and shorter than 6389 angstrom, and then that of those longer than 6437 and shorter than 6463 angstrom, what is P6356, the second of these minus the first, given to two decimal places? 0.07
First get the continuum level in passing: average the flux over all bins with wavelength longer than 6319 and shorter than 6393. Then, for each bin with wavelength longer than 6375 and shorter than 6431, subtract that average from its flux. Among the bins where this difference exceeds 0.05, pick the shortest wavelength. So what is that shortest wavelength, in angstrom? 6376.0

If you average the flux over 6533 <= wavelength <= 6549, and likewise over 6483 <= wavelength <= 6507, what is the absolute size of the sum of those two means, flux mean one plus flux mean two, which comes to 12.59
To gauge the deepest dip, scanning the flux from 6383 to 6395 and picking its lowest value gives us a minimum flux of 6.19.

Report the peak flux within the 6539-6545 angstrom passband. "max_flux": 6.93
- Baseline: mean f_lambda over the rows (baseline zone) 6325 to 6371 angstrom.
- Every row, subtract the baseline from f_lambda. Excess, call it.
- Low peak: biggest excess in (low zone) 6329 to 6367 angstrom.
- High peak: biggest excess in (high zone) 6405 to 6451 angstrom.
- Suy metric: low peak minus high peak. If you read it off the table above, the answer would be -0.73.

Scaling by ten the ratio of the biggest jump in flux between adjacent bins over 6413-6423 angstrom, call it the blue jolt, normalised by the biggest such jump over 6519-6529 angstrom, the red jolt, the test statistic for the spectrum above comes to 26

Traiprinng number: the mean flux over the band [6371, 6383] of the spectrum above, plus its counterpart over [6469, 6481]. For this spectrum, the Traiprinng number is 12.8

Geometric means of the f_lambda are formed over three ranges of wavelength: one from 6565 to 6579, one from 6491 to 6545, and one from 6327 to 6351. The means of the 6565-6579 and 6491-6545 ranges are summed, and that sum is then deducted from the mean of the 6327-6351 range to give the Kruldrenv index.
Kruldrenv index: -6.67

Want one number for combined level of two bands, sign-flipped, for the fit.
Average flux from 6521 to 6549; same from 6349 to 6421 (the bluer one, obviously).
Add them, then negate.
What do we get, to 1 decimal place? -12.9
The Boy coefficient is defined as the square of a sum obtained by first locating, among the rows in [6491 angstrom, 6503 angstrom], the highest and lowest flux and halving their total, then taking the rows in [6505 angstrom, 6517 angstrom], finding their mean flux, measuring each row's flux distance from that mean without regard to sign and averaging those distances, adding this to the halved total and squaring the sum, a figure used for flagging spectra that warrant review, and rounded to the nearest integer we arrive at 38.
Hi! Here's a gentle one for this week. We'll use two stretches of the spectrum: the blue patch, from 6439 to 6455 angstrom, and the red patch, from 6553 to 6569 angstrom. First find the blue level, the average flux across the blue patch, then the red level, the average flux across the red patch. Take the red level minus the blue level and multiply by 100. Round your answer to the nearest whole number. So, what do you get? -16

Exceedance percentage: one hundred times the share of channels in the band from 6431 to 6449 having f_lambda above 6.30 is 67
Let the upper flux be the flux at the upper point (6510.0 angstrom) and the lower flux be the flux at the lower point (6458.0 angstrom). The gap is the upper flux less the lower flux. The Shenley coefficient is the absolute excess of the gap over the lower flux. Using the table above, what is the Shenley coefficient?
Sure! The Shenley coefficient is 5.9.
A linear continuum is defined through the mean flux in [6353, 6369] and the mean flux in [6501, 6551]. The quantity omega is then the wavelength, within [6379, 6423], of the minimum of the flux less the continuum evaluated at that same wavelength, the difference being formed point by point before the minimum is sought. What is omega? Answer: 6422.0 angstrom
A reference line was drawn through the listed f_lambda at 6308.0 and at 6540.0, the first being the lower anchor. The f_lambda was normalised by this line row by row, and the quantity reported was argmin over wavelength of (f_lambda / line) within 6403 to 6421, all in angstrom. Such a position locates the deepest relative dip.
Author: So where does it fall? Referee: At 6414.0 angstrom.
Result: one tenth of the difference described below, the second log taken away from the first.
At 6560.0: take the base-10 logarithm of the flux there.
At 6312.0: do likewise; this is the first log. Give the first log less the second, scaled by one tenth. 0.0042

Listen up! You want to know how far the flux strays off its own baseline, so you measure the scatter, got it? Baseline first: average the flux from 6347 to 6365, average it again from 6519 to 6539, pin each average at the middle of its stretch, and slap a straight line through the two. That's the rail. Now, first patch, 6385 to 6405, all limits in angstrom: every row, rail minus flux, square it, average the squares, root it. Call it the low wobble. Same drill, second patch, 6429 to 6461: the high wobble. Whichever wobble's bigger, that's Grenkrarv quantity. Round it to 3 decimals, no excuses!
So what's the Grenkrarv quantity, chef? 0.335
